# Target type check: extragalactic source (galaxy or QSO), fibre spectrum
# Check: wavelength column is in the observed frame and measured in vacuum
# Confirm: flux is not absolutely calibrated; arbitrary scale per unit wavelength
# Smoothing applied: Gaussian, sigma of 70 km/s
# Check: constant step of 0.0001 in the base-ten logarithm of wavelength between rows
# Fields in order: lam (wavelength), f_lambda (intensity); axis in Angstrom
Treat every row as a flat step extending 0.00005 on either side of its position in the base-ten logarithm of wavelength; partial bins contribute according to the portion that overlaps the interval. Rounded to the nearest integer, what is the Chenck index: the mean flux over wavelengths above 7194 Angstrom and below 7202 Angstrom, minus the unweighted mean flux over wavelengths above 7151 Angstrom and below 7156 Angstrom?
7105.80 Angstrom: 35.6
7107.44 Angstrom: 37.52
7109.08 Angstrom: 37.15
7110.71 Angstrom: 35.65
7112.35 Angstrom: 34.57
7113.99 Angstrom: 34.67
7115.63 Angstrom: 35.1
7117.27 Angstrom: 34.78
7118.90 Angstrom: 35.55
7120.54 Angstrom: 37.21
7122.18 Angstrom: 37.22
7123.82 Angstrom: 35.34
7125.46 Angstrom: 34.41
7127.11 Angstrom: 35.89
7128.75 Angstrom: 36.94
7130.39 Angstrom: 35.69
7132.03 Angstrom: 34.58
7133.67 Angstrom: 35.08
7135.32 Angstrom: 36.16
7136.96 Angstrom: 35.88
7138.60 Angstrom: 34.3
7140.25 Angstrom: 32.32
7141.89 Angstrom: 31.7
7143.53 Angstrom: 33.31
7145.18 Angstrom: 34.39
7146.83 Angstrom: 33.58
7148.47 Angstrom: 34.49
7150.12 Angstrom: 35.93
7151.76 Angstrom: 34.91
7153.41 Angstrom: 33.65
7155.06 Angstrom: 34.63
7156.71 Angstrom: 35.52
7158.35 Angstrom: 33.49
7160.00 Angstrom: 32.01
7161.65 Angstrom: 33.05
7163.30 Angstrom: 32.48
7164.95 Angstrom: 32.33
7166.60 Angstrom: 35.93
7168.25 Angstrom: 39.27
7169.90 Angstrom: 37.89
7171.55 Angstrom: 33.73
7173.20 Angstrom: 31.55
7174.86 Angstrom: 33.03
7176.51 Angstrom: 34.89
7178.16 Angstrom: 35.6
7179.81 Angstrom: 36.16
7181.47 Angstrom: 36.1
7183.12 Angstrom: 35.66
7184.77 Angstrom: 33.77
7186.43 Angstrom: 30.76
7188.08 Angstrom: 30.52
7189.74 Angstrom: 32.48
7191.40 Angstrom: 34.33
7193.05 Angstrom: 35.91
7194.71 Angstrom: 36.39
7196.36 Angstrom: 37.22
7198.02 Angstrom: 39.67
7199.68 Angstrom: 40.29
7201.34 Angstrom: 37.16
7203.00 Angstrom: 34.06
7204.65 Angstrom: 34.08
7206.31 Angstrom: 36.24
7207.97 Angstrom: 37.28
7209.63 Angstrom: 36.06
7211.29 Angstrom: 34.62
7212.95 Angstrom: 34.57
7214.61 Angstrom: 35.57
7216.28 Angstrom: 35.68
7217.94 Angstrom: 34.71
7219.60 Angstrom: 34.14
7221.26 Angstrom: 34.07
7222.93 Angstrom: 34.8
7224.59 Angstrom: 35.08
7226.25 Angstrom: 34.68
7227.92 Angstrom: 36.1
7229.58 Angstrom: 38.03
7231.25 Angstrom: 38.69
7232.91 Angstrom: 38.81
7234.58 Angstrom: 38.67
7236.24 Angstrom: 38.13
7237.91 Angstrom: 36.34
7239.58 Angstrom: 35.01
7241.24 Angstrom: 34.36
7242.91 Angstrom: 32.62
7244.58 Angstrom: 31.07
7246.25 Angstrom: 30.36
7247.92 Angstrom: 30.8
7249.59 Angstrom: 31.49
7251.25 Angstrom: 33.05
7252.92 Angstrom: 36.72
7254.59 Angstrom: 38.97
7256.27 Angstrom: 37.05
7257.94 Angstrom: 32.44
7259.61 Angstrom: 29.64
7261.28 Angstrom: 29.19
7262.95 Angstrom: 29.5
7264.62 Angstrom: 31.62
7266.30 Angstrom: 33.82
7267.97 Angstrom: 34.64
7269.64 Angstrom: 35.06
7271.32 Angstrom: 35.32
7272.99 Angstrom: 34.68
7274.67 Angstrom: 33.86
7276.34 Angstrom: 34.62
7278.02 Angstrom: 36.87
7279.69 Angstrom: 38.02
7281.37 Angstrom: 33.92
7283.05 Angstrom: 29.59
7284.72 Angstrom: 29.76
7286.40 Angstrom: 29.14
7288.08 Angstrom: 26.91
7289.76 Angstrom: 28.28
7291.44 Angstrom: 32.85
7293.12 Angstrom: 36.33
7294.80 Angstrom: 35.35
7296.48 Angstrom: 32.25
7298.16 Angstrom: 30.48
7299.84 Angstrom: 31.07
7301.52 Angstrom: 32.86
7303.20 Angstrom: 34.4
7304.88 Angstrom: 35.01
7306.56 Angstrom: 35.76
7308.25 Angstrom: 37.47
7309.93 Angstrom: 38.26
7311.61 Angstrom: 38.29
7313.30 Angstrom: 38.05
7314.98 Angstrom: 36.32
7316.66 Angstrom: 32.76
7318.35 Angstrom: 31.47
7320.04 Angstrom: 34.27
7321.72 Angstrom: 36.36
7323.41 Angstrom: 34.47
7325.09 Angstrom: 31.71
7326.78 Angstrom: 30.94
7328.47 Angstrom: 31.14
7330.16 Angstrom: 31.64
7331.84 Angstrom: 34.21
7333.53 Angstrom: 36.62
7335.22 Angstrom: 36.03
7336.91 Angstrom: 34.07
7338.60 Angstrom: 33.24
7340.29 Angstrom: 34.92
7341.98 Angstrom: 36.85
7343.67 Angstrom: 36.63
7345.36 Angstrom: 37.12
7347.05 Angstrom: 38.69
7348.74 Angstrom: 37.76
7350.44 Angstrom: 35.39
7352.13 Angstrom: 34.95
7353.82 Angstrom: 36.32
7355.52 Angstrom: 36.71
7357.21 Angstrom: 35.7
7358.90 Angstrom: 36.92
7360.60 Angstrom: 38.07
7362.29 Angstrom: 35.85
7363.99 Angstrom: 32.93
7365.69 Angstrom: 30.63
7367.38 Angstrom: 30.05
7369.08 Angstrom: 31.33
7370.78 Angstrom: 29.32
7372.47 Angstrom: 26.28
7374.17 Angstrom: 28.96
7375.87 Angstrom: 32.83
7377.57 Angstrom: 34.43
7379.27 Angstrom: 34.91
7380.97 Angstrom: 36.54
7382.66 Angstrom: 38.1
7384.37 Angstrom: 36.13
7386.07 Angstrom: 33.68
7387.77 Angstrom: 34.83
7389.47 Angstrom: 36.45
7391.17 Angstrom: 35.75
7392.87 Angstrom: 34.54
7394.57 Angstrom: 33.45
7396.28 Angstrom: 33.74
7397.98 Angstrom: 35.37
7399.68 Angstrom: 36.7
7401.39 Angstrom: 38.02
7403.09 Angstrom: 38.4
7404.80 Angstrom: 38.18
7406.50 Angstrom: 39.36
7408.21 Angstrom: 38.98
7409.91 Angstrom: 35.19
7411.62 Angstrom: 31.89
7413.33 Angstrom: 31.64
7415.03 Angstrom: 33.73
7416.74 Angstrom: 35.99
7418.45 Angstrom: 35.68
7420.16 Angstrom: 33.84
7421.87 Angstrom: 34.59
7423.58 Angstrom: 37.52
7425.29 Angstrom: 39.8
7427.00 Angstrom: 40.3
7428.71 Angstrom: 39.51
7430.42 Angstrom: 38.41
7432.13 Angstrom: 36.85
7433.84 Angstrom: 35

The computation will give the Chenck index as 4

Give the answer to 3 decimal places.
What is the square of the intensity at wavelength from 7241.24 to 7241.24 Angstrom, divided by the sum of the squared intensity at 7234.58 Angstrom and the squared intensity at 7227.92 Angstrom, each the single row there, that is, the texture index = 0.422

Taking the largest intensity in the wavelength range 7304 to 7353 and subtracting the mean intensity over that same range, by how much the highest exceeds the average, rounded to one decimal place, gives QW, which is 3.5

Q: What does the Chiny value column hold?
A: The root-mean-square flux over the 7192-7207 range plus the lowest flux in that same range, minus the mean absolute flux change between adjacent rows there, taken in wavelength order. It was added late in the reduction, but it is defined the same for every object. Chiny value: 69.3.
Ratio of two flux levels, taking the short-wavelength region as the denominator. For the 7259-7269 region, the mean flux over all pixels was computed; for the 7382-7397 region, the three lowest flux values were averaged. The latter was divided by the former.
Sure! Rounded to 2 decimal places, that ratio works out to 1.07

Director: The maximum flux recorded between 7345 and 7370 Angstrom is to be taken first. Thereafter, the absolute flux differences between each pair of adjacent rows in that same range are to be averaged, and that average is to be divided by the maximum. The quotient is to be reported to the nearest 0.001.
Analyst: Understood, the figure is 0.036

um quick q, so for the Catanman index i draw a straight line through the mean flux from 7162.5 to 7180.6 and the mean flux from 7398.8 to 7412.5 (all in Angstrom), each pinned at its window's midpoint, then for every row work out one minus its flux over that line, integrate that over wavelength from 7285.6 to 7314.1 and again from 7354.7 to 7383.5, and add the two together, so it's 4.4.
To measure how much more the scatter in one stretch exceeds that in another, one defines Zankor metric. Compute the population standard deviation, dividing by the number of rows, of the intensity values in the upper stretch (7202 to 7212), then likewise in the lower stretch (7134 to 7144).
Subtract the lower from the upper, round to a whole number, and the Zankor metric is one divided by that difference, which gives -2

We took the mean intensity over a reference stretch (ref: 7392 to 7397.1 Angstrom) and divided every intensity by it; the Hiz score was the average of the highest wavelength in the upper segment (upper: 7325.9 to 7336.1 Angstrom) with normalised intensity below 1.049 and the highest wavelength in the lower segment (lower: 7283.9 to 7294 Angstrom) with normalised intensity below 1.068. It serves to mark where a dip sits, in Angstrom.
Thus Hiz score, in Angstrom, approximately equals 7311.6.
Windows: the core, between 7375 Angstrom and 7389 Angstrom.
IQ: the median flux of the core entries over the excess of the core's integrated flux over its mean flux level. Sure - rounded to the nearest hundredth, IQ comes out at 0.08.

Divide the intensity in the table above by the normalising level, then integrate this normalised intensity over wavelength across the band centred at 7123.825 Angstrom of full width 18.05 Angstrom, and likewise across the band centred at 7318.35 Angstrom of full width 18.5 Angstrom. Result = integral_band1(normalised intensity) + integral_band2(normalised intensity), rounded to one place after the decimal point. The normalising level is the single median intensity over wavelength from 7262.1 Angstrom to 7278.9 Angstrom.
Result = 37.2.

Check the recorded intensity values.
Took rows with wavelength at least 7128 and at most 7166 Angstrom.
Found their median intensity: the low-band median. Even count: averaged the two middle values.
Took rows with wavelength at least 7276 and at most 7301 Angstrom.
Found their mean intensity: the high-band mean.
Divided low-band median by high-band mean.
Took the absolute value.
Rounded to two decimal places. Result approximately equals 1.06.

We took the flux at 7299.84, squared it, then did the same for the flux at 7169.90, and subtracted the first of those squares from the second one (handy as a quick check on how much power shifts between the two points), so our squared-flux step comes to 470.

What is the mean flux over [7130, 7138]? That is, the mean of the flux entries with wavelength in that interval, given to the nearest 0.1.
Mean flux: 35.5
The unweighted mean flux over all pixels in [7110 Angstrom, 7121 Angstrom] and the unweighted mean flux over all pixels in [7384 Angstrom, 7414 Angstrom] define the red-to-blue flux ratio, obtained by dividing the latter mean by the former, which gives 1.01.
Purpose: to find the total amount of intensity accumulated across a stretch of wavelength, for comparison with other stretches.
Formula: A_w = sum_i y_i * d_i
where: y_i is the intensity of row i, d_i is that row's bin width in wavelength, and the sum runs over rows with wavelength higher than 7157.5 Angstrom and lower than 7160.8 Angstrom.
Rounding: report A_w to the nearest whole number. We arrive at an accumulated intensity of 108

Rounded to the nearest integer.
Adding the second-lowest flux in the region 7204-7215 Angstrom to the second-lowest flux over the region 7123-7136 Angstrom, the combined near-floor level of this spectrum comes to 69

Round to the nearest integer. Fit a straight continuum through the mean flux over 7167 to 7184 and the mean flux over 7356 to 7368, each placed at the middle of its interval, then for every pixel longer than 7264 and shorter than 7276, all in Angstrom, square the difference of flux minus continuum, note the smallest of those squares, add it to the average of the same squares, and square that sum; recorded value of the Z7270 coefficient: 3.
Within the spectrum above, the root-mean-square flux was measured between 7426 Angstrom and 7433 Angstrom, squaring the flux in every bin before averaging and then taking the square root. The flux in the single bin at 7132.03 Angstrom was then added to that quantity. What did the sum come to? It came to 73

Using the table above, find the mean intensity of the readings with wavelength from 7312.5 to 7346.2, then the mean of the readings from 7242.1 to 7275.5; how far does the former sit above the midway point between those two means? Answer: 0.67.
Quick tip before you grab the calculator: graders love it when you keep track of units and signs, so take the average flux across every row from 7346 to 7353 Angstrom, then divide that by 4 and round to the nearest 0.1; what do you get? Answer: 9.2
